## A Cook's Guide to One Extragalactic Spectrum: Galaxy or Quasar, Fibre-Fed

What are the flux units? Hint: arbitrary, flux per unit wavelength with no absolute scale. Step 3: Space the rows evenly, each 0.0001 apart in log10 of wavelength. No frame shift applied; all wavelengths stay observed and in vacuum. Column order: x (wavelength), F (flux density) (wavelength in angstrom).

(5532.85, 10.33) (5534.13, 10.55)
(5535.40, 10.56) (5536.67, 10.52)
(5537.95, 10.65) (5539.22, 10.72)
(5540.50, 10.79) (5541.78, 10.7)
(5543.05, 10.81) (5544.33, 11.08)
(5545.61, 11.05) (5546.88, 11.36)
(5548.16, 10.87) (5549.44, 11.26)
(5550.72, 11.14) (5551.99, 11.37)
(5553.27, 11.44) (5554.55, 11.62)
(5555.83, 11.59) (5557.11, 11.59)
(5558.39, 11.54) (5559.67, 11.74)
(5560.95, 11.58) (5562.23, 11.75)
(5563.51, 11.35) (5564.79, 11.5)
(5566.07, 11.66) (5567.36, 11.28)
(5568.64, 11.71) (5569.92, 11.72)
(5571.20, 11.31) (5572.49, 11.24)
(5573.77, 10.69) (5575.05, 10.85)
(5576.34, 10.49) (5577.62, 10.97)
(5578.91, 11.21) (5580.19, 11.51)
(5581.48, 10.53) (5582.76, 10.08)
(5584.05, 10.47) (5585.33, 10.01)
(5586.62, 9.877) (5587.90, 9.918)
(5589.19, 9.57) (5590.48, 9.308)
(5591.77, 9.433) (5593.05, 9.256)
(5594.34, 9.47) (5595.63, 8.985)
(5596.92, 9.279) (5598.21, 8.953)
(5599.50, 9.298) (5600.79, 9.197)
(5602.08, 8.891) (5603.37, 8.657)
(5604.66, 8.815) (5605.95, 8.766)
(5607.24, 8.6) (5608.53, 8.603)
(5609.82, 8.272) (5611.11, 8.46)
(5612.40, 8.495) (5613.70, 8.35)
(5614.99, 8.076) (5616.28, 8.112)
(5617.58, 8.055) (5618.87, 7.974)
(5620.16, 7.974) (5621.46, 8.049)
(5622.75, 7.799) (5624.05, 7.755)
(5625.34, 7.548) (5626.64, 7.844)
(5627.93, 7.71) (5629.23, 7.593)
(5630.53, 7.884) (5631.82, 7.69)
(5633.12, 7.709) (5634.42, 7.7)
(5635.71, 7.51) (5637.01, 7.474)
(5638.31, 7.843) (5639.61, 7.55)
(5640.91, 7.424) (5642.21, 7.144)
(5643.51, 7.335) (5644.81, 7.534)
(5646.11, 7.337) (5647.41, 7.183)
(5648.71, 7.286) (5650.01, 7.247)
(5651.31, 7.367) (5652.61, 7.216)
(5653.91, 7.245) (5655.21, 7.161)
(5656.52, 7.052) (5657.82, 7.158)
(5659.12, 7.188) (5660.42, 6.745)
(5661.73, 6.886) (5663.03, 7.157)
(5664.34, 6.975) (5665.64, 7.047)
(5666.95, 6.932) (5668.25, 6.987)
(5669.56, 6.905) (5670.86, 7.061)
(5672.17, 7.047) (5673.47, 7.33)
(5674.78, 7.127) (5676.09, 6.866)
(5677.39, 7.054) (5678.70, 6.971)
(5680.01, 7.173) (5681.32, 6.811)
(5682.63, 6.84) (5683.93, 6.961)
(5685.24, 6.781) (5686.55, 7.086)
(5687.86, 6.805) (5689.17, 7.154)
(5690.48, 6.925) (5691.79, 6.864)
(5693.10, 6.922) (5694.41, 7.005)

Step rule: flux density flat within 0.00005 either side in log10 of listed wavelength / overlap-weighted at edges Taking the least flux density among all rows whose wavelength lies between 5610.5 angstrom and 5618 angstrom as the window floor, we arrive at 8.055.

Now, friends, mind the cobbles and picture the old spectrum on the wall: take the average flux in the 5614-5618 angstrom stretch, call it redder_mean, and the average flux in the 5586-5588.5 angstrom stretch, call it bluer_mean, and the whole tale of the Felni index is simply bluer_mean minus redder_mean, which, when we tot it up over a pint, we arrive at 1.8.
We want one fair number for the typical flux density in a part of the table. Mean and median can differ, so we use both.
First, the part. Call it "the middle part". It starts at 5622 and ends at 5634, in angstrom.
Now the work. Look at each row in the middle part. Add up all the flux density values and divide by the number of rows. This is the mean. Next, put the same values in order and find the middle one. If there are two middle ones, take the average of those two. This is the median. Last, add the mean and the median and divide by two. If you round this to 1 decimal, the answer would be 7.7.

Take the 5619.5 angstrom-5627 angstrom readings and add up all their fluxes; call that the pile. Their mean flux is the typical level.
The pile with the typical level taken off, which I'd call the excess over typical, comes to 39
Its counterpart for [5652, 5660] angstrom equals 36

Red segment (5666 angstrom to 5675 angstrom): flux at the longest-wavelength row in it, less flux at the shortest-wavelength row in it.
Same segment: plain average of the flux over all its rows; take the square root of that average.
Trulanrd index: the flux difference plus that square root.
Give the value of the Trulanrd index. 2.85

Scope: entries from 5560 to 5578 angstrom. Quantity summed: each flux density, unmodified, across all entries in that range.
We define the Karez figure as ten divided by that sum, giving 0.063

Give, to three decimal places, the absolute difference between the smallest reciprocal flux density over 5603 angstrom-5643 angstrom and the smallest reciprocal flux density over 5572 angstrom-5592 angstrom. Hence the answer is 0.027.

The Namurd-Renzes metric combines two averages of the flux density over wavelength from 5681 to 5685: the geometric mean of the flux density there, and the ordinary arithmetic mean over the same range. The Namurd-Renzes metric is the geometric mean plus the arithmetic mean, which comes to 13.7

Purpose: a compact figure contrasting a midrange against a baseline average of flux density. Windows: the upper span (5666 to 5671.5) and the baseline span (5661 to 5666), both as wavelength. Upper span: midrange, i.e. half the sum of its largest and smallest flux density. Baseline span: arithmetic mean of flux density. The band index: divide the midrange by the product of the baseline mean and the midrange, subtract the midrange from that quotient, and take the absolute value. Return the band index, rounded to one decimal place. 6.8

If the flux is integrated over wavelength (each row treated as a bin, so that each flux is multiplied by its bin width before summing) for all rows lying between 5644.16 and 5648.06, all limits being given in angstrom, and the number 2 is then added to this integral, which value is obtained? 31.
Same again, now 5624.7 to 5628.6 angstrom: 32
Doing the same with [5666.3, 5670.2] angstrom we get 29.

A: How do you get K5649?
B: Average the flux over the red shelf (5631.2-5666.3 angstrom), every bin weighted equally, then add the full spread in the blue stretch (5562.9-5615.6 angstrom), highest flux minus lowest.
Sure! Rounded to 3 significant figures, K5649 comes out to 10.9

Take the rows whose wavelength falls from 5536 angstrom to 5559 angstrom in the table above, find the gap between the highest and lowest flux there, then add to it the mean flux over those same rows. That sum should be 12.2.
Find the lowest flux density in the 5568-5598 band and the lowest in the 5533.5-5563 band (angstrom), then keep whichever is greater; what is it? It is 10.5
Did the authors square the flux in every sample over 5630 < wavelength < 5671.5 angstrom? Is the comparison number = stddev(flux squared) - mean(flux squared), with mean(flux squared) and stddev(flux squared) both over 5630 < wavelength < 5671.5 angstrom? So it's -49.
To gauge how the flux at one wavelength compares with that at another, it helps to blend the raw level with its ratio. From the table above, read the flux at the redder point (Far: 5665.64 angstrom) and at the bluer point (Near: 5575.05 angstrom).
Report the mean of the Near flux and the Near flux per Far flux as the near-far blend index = 6.19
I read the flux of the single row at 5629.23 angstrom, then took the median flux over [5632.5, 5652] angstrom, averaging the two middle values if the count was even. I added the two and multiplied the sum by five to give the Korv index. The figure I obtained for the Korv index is 75.1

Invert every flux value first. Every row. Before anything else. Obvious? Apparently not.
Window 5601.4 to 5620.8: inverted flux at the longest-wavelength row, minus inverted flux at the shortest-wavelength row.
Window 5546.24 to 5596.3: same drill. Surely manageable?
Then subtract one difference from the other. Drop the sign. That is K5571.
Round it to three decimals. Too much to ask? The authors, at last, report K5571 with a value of 0.010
